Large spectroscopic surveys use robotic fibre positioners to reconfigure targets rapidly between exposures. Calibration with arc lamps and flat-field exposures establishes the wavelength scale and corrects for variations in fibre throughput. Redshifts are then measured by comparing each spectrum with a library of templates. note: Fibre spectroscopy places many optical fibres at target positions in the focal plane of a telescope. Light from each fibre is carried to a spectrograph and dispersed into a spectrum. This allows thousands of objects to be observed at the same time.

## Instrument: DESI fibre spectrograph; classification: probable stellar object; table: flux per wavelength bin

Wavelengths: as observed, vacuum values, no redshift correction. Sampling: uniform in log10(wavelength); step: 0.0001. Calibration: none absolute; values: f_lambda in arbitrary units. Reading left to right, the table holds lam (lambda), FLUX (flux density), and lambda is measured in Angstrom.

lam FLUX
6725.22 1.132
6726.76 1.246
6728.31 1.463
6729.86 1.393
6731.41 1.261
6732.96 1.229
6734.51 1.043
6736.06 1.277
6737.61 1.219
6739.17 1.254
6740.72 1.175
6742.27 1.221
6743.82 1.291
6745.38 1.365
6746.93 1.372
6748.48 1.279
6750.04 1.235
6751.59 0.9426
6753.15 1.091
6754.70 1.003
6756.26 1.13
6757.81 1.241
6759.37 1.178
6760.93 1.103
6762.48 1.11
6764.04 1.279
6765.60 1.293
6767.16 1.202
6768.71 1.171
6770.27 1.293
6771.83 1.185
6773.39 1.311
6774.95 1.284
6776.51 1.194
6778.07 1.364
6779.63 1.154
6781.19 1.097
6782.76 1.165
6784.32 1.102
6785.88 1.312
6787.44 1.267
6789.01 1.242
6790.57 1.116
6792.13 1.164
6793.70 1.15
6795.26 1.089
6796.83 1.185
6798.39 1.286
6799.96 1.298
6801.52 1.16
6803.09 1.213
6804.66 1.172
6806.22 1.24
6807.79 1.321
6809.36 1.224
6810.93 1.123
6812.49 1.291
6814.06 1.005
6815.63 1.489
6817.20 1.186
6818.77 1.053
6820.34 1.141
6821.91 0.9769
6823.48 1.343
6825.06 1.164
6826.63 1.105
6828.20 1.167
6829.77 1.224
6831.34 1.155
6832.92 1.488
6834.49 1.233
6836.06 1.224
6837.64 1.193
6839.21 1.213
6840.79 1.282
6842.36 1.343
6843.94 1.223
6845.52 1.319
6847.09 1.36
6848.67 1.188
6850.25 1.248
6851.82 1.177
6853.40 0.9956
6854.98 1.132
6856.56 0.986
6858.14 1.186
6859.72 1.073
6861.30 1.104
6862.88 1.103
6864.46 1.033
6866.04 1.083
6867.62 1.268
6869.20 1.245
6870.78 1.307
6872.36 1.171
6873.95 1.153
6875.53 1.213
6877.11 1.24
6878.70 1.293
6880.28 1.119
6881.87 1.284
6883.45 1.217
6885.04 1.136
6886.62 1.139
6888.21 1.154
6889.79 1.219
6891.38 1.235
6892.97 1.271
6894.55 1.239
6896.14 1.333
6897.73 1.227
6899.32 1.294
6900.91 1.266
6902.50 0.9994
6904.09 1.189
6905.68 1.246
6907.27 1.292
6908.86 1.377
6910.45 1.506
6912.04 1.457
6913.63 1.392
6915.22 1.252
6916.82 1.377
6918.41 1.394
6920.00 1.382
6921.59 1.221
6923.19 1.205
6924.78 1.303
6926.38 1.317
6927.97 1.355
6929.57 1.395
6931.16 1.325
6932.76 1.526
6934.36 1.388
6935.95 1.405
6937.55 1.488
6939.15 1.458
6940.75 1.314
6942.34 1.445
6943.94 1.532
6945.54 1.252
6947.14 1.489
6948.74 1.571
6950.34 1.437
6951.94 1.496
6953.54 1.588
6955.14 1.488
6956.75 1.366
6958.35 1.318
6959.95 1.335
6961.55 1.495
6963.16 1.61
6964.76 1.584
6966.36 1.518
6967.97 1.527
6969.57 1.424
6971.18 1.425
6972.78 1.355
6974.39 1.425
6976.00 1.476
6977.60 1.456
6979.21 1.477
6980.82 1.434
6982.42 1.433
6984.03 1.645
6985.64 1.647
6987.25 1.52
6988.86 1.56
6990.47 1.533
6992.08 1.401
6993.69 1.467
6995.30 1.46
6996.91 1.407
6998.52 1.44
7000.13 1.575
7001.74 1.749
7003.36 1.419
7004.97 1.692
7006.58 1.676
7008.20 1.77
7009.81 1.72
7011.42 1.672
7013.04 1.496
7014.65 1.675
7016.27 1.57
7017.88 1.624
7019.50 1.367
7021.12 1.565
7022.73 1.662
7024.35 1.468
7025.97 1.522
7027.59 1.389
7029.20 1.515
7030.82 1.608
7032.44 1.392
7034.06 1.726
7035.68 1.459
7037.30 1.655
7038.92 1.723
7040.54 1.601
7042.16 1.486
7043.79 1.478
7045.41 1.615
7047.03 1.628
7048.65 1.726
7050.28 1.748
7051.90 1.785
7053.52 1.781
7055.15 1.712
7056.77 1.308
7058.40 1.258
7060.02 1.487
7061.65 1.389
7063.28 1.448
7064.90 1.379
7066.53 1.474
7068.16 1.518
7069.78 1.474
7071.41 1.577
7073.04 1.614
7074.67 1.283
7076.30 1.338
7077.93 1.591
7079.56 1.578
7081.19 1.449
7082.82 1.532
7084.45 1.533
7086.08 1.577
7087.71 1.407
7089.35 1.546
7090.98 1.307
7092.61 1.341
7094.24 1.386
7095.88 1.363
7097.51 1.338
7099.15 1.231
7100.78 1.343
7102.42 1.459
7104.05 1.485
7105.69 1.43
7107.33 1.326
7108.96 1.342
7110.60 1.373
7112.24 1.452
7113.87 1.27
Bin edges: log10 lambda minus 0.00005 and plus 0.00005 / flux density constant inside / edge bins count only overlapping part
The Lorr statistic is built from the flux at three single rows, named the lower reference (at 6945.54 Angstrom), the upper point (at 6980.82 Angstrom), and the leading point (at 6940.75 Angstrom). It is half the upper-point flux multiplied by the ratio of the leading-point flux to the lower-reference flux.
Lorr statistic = 0.75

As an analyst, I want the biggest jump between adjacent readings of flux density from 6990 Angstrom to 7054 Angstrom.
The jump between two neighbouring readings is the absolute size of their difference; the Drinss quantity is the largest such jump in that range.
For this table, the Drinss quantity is 0.334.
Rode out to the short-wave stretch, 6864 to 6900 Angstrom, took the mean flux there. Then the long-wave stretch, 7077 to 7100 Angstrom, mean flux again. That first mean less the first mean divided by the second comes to 0.37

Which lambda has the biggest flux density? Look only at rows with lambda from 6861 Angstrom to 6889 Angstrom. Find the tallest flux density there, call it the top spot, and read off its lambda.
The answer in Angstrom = 6870.78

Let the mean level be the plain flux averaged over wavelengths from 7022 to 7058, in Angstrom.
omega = 1.59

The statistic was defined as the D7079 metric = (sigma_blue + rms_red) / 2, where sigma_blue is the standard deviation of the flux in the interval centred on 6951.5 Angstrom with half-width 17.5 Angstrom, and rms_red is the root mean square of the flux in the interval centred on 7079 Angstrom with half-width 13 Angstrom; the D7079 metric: 0.79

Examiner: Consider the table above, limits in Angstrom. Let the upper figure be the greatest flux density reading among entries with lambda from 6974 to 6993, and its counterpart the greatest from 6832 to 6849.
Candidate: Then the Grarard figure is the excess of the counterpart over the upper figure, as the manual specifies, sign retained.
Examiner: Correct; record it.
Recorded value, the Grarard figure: -0.16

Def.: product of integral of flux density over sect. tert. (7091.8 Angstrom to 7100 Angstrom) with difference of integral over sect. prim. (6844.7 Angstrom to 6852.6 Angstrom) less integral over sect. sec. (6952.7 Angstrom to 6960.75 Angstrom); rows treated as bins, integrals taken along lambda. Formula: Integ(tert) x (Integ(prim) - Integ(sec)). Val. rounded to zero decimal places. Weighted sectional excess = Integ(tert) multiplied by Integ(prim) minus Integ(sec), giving -16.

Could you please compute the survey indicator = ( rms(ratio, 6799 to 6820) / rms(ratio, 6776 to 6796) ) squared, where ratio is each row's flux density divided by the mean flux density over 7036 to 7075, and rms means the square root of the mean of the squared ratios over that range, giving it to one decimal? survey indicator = 1.1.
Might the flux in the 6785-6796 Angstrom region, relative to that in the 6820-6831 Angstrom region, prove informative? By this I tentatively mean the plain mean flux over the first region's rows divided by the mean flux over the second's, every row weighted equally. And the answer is 1.03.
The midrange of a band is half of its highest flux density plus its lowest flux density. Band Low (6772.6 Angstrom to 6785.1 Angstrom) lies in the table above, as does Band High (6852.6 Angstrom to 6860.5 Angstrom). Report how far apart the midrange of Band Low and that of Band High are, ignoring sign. 0.14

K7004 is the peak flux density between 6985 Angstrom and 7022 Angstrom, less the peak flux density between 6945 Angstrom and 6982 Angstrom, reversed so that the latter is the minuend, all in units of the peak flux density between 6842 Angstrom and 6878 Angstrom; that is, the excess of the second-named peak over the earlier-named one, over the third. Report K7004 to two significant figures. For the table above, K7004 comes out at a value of -0.12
